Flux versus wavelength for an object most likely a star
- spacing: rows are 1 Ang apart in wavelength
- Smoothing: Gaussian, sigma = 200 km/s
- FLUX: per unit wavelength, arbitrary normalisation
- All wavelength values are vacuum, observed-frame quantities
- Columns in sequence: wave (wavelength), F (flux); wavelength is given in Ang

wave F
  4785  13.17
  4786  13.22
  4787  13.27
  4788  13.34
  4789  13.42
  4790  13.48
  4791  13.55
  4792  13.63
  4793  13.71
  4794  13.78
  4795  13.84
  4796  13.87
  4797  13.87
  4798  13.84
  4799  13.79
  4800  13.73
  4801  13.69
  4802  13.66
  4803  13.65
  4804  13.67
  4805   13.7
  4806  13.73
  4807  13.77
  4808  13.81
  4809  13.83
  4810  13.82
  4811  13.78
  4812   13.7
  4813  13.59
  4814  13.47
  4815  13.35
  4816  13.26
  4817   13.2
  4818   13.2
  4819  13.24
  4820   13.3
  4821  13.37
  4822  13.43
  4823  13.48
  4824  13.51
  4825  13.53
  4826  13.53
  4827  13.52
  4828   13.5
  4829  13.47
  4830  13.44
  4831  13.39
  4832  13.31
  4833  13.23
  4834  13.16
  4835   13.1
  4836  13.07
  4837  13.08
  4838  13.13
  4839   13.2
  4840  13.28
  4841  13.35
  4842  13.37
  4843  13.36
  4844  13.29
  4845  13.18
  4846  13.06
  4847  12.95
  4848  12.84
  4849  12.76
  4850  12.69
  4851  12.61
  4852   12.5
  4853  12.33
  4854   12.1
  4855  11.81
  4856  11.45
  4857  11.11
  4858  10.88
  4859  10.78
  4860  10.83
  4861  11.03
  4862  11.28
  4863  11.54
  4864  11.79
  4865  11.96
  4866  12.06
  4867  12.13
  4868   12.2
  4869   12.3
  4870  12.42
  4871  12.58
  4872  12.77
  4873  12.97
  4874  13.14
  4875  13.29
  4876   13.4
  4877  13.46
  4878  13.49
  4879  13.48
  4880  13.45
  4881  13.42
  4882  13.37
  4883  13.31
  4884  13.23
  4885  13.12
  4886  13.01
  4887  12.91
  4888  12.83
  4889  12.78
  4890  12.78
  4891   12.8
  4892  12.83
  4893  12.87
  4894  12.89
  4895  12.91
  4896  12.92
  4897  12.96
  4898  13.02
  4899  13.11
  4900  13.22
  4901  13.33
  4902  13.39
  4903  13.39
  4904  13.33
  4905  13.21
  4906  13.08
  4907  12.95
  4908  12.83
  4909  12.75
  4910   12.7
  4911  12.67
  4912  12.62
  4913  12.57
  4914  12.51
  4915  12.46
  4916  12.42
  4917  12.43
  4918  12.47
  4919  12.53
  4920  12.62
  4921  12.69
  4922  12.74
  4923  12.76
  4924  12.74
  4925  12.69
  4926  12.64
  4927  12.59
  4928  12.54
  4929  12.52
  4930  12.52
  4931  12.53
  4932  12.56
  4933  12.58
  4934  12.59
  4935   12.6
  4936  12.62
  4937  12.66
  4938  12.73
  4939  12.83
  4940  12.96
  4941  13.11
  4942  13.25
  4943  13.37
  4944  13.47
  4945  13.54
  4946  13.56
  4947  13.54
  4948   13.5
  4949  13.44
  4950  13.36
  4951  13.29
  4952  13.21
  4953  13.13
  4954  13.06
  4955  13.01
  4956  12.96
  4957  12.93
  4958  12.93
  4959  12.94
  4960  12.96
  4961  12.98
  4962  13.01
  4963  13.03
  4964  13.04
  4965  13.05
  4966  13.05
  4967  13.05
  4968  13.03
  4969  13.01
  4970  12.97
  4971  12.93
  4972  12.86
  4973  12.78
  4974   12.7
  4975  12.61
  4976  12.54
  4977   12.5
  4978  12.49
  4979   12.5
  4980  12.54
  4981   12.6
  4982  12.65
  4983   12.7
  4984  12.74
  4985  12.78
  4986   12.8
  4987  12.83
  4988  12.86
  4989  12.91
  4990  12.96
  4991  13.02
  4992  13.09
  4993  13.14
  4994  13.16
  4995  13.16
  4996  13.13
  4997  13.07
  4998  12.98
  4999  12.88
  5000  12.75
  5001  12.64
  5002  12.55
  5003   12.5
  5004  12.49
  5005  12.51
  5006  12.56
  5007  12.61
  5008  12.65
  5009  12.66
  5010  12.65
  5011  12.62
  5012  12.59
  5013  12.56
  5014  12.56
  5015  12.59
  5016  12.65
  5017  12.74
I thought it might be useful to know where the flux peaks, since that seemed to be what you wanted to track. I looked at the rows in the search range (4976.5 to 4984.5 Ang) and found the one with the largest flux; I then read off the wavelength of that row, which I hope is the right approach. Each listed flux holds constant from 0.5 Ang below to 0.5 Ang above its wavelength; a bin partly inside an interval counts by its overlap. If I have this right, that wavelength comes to 4984 Ang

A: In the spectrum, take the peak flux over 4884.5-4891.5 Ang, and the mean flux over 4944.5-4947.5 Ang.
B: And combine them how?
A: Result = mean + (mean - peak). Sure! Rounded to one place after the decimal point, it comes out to 14.0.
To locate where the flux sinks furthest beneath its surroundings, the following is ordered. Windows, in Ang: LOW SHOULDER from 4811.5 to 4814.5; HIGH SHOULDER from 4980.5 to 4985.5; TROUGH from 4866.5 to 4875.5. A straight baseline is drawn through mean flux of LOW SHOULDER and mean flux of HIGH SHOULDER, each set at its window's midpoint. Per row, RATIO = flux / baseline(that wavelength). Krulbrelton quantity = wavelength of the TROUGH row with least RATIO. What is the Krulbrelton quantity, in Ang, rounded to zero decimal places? 4867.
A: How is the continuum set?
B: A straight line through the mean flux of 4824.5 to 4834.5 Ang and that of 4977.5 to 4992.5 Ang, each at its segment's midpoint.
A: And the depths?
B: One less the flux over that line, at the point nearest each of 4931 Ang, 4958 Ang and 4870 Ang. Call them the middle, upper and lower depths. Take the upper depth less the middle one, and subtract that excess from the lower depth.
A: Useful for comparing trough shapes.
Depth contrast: 0.10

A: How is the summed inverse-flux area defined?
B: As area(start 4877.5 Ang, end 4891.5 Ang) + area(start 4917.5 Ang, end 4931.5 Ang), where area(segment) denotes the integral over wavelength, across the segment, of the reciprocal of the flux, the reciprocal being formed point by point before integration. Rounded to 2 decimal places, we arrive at 2.18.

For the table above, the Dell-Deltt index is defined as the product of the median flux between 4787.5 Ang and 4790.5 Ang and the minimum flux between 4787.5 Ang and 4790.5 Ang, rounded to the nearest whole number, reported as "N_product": 179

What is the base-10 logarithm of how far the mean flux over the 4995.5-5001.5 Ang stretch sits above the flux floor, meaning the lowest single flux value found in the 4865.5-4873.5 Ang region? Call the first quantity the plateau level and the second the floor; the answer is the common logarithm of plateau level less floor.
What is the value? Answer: -0.07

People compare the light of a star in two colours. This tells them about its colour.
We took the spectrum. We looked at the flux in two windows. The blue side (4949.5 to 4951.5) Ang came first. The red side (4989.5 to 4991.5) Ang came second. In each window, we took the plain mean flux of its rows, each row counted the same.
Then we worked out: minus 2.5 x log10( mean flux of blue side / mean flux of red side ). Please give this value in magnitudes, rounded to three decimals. -0.028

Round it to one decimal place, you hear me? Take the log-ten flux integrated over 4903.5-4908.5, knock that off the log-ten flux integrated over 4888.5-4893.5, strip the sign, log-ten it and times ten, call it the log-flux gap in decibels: -13.5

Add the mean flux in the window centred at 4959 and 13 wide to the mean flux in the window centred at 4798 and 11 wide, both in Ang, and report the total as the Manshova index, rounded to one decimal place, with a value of 26.8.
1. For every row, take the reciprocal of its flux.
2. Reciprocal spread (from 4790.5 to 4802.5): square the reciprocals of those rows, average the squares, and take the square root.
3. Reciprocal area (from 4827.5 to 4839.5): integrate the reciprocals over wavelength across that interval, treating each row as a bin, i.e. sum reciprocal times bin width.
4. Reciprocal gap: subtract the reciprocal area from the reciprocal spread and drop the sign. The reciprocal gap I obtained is 0.83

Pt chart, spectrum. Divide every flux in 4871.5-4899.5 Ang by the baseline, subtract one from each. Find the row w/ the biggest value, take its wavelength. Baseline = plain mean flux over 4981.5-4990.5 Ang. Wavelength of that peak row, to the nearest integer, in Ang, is 4878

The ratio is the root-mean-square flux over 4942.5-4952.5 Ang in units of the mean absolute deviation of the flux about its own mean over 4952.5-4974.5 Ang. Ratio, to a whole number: 191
